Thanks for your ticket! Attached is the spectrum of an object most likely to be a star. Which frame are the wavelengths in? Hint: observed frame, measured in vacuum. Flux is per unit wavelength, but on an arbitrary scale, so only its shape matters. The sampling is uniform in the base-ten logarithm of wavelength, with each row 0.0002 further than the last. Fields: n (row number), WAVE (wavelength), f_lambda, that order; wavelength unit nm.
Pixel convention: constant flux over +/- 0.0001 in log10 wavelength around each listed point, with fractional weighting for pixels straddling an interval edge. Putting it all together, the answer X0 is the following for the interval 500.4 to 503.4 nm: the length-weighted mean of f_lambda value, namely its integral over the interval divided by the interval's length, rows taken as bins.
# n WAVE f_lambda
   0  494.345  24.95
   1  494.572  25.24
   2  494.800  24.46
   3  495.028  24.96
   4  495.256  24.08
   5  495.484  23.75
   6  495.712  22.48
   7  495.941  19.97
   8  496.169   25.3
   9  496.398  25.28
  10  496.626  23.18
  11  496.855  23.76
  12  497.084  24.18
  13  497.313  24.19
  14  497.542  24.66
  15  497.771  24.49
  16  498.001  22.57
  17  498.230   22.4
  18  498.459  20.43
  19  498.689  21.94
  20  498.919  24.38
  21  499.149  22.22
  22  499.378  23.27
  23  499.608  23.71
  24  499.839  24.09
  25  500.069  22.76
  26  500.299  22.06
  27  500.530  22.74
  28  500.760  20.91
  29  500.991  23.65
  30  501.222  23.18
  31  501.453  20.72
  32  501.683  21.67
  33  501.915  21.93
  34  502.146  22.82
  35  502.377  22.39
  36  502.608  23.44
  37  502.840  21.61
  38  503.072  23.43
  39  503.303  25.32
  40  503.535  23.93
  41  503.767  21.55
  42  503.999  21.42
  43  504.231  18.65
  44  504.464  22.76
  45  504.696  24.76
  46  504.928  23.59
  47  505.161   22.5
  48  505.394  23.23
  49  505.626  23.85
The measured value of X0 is 22.6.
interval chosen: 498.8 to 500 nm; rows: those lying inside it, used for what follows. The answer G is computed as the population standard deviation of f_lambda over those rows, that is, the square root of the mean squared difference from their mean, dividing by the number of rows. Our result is 0.76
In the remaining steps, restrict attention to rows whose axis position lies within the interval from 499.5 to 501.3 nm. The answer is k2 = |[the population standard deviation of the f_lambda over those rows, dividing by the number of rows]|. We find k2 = 1.0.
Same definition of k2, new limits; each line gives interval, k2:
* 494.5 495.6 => 0.5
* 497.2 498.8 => 1.4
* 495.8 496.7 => 2.2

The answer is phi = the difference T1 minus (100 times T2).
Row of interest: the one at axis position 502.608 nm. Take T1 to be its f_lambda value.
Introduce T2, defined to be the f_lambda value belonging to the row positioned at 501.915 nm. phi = -2170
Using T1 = 23.44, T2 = 21.93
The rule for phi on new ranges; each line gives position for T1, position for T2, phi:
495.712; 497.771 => -2427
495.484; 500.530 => -2250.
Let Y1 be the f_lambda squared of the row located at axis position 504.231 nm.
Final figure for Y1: 348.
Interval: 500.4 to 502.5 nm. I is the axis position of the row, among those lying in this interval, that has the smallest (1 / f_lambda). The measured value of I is 500.991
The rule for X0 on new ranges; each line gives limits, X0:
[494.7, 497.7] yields 23.9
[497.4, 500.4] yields 23.0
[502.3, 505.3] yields 22.7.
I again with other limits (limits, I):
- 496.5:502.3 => 497.542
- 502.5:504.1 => 503.303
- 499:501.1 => 499.839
